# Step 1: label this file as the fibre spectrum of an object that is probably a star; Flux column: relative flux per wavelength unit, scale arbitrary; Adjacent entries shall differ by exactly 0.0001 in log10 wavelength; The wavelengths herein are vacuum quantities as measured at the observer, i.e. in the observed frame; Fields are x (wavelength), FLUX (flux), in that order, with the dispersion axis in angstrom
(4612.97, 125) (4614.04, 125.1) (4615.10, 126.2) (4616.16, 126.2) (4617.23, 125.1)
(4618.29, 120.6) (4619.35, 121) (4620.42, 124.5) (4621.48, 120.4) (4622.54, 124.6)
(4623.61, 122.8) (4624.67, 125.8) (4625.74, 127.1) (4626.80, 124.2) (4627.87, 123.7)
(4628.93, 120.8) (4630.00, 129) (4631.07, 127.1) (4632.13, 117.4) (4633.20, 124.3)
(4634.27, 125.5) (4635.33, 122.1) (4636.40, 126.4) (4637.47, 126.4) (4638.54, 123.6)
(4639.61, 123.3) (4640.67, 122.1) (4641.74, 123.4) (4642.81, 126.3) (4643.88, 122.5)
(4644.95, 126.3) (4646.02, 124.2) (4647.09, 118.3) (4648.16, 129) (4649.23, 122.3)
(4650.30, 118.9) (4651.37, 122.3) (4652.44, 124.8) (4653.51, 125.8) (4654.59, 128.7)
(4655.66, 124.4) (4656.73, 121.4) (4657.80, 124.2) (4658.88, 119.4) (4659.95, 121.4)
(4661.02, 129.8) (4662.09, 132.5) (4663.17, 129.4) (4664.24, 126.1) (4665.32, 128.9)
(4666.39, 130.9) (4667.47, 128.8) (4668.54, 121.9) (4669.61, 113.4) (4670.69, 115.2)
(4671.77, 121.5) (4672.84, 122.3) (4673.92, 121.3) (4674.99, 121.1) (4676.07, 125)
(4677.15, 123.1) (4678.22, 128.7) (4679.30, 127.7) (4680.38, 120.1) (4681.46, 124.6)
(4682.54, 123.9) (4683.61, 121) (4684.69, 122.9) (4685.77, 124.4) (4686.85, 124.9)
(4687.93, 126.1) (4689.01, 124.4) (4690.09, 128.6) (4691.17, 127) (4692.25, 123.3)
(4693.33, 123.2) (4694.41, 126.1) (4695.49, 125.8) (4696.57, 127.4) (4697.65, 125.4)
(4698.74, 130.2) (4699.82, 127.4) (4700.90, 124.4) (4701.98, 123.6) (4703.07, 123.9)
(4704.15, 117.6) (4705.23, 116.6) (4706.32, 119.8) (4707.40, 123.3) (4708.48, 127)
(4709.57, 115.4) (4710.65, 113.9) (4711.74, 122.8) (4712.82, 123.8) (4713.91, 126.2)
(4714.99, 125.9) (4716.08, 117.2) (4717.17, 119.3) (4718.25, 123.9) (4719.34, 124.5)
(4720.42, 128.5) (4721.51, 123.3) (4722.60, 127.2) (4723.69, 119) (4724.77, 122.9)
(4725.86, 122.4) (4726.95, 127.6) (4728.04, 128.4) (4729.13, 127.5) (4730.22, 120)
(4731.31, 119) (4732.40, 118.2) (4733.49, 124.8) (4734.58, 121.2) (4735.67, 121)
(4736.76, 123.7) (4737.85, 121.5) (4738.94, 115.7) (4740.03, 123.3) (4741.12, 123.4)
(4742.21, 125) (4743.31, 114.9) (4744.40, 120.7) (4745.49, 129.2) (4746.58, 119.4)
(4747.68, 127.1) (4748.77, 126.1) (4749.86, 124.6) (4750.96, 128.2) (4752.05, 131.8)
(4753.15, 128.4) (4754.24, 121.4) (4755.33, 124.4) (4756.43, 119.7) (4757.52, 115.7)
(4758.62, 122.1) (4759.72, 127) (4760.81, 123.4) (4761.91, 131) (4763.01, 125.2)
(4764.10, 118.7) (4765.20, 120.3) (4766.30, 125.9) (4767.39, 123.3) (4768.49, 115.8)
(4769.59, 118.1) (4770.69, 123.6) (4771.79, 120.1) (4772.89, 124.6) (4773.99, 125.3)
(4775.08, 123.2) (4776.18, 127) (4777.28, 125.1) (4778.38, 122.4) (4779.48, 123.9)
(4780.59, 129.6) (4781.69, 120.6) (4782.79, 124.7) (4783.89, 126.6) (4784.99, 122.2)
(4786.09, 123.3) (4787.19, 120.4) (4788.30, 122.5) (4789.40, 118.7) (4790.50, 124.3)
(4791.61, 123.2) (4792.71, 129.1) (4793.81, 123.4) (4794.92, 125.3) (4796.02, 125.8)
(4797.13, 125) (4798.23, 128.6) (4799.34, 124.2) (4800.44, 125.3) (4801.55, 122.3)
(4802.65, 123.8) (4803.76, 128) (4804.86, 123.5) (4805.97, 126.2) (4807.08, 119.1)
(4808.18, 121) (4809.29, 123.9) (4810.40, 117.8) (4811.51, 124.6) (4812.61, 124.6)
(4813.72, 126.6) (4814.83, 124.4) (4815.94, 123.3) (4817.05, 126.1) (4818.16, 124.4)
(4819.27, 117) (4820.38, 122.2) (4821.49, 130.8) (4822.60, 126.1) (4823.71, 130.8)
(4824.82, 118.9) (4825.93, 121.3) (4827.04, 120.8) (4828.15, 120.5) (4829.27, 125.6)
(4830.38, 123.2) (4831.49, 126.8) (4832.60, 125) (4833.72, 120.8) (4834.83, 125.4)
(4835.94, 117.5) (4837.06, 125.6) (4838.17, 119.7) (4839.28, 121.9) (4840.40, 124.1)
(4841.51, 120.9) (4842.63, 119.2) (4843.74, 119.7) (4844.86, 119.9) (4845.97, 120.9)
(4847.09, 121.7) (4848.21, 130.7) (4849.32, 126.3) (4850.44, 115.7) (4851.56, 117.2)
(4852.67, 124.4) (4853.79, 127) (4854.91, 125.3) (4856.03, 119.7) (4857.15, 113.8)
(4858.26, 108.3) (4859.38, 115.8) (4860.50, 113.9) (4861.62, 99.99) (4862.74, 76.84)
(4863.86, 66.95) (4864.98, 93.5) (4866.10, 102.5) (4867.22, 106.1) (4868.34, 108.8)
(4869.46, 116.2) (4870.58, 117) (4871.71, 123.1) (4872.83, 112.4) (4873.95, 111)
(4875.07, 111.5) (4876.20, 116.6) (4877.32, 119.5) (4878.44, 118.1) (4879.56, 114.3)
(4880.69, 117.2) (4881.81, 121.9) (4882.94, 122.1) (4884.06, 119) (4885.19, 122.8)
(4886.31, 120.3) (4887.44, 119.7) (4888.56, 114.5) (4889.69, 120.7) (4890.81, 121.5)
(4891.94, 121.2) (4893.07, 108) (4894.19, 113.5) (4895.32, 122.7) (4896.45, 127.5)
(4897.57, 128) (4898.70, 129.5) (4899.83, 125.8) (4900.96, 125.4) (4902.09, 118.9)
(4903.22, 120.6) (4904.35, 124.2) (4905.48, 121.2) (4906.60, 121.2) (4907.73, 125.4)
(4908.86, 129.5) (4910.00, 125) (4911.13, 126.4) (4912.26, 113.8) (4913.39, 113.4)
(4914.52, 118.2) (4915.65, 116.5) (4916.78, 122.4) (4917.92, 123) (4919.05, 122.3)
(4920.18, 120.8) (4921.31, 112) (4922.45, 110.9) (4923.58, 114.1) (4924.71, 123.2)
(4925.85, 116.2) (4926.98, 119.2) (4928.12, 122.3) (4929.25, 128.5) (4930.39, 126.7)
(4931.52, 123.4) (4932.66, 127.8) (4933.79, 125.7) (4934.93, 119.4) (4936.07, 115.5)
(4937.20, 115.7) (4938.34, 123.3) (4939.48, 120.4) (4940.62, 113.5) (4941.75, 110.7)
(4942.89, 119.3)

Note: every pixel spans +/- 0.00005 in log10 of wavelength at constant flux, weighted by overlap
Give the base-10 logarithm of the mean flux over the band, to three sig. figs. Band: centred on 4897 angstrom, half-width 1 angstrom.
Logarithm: 2.11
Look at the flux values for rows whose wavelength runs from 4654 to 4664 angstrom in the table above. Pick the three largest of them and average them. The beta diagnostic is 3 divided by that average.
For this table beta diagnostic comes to 0.0230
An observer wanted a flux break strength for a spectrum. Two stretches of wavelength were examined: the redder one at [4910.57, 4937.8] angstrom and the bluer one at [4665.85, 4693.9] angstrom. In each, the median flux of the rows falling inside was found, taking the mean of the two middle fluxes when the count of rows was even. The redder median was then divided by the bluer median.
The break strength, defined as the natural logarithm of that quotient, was -0.029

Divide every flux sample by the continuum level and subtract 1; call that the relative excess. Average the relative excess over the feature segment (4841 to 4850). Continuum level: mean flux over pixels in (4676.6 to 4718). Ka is -0.01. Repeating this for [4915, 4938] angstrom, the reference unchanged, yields -0.03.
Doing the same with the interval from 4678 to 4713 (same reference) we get 0.00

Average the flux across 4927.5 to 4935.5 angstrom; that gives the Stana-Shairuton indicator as 125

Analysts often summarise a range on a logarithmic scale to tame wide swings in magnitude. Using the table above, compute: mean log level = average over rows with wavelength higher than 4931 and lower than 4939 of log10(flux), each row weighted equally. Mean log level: 2.08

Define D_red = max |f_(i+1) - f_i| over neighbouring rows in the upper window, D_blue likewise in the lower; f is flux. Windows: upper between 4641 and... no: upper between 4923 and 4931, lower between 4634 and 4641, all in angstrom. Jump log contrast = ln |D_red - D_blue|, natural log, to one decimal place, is 1.6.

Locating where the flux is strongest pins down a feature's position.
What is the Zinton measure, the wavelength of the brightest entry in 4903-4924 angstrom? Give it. 4908.86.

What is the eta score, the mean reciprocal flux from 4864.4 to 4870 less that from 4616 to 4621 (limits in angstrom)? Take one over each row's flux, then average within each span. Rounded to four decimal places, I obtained 0.0014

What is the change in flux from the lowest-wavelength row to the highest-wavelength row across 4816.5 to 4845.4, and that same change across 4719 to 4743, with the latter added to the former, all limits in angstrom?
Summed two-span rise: -6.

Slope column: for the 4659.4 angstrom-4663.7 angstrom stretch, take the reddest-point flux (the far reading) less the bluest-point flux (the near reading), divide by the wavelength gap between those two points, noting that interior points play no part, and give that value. 2.5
